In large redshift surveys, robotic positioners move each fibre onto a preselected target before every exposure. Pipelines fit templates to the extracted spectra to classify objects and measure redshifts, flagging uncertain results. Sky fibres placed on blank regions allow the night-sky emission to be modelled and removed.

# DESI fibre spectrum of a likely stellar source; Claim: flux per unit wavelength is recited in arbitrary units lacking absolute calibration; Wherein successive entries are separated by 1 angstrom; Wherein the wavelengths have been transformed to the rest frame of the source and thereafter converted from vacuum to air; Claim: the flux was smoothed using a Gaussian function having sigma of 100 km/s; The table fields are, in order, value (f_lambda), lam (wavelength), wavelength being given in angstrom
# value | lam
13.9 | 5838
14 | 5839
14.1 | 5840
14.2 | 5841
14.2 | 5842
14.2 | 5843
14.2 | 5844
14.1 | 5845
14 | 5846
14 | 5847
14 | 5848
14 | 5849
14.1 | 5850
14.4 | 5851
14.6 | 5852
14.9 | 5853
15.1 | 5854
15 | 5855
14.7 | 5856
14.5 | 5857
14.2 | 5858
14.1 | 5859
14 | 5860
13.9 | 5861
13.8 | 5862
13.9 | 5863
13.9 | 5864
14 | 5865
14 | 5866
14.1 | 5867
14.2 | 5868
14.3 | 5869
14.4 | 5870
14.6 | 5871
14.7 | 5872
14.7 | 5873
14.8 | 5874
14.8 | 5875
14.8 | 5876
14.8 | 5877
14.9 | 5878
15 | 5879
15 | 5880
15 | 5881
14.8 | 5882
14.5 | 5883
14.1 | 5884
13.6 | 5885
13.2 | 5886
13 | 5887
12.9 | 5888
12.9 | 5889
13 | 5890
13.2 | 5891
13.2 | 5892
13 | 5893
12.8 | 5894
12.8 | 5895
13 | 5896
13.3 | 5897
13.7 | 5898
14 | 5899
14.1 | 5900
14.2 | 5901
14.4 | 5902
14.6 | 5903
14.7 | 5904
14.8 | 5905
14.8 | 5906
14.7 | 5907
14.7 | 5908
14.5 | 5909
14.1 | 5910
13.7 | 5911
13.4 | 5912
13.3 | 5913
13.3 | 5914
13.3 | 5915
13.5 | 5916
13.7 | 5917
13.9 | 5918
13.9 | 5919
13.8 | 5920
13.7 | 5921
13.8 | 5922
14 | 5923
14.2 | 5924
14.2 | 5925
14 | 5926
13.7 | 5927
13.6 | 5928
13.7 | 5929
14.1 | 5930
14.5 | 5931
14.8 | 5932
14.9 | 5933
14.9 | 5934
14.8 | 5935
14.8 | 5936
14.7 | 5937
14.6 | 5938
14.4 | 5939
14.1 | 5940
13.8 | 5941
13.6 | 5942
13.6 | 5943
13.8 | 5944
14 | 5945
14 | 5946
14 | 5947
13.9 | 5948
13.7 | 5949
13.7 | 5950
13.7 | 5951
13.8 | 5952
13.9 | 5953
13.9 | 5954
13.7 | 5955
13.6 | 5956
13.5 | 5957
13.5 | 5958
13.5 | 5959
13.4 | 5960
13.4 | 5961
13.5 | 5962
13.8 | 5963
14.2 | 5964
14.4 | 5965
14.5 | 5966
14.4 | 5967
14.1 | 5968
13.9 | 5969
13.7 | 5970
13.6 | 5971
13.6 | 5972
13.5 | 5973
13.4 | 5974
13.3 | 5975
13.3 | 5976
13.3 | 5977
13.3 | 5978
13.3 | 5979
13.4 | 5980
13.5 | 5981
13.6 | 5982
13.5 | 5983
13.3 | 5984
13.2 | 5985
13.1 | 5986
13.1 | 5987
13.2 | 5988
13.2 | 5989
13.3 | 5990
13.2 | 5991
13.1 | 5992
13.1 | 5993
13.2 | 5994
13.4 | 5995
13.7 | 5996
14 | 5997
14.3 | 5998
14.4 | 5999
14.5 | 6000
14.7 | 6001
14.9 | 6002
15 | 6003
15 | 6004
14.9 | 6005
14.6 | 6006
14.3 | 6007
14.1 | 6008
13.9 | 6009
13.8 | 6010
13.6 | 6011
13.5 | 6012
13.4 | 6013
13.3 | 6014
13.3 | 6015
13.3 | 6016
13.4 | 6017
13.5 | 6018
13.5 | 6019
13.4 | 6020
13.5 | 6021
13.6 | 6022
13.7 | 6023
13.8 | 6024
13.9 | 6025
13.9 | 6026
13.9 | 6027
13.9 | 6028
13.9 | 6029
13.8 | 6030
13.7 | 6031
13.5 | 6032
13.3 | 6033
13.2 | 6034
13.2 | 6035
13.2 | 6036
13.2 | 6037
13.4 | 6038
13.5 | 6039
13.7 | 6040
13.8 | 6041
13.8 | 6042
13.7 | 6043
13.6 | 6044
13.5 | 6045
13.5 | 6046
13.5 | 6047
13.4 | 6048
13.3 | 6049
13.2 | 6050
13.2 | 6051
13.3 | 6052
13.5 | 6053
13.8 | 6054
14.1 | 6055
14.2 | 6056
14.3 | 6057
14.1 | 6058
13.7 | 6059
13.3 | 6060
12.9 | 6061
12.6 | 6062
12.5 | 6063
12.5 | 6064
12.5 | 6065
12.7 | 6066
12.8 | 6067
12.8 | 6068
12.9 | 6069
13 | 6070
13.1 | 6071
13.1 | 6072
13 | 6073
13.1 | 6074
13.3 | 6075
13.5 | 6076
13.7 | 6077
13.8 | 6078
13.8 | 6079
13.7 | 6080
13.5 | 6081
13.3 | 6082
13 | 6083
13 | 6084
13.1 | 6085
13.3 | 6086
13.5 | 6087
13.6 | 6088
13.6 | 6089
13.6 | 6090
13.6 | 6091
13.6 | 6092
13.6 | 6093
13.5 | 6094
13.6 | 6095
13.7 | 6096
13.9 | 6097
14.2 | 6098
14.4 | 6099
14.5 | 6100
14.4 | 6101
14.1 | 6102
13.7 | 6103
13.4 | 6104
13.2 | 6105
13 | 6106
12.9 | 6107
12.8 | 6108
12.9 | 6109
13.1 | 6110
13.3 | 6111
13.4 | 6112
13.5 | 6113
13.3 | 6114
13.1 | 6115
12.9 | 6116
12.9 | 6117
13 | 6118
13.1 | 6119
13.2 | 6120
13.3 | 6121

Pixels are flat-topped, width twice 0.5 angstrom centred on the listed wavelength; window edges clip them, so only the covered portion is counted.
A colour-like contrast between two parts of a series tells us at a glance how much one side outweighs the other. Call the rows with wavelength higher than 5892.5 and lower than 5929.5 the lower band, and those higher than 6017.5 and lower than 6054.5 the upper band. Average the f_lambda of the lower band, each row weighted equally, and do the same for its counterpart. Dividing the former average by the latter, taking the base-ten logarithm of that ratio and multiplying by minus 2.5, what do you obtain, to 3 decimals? -0.025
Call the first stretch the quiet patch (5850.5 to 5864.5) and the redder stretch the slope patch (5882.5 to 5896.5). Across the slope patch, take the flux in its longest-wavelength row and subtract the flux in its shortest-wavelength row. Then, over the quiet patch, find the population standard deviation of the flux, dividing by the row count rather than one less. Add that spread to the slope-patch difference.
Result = -1.1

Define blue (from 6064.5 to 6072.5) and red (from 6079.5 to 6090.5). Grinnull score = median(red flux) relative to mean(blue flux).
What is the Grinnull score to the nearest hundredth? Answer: 1.05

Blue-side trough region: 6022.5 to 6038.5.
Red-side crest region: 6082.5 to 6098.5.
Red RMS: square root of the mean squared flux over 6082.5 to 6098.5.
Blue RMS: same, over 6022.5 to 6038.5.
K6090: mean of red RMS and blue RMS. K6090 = 13.6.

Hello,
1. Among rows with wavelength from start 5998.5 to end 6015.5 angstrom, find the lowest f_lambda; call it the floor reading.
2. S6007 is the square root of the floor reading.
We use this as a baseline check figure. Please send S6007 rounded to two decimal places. 3.65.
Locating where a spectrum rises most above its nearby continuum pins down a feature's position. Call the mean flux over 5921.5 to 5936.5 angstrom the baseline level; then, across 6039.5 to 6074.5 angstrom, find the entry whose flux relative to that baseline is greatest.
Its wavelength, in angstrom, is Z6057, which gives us 6057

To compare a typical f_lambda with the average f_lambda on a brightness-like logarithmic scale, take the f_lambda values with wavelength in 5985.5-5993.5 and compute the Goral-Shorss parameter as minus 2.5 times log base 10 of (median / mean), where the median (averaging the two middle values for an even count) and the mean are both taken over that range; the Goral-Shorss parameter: 0.0010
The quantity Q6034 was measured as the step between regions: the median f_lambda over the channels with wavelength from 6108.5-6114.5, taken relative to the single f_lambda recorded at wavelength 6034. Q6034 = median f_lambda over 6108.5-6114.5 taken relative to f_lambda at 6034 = 0.1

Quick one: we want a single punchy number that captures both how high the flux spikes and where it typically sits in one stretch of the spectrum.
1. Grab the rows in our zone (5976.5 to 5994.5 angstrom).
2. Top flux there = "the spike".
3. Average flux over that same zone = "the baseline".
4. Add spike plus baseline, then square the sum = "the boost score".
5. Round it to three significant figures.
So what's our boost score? 722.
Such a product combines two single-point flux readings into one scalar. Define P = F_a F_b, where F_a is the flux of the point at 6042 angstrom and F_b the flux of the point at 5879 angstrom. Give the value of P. 207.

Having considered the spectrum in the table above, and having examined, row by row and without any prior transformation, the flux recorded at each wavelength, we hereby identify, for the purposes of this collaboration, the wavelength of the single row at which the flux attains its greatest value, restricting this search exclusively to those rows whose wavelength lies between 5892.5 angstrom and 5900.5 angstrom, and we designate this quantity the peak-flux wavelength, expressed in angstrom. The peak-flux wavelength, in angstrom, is 5900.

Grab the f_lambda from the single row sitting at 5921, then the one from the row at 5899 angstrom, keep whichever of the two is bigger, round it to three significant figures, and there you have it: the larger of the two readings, 14.0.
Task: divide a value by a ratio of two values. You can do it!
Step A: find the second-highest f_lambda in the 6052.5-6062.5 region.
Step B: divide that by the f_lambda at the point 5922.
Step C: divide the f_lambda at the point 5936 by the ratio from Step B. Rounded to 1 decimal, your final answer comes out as 14.4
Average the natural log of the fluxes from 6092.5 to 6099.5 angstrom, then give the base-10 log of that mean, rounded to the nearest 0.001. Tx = 0.420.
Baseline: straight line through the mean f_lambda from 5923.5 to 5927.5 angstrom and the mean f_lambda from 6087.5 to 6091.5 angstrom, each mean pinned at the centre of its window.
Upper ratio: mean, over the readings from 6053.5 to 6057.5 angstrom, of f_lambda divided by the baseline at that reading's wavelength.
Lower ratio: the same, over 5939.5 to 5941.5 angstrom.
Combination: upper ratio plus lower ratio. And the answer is 2.03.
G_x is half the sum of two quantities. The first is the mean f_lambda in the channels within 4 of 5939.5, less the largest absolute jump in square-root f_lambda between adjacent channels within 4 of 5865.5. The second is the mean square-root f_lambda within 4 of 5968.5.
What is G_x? 9.0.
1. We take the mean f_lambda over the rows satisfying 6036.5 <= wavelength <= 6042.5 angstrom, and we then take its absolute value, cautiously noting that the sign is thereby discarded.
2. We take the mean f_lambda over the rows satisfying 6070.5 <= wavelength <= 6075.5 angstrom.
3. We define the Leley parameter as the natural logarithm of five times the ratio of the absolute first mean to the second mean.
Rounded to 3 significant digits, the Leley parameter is 1.64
